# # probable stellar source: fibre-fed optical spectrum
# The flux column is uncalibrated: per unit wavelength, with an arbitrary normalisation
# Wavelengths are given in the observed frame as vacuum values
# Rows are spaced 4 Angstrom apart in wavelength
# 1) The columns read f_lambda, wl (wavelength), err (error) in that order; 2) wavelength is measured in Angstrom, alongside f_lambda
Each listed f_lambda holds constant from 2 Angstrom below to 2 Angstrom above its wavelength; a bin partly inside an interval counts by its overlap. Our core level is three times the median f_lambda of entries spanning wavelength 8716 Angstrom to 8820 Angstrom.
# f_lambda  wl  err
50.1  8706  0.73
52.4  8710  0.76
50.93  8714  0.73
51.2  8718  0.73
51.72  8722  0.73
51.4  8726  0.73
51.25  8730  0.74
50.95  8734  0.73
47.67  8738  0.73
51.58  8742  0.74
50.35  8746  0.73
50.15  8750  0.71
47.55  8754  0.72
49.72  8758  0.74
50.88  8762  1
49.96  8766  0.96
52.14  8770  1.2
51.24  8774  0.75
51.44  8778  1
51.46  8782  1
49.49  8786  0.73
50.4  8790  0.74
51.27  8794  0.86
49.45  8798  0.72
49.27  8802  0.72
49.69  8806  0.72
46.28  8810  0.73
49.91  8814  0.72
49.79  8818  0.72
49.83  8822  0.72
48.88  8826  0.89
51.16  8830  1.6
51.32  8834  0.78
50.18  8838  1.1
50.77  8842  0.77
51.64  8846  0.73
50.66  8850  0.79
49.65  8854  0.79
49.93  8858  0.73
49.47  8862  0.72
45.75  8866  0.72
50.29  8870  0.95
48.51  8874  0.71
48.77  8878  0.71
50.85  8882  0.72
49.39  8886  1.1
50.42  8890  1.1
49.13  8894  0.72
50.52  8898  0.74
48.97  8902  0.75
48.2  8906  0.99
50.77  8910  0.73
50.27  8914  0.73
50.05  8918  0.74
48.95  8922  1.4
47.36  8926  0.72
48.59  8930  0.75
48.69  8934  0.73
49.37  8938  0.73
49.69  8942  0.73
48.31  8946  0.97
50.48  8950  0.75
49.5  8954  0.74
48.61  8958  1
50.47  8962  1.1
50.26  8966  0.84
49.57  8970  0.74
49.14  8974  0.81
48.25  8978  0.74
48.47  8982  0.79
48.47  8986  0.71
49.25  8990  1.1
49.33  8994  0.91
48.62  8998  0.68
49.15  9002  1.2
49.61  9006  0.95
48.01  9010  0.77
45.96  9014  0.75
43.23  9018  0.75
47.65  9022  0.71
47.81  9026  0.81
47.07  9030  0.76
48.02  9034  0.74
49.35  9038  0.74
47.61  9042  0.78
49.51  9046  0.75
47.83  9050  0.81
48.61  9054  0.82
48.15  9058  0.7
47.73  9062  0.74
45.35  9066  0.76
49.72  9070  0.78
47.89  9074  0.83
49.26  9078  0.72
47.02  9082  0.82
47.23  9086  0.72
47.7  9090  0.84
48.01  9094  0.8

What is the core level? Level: 151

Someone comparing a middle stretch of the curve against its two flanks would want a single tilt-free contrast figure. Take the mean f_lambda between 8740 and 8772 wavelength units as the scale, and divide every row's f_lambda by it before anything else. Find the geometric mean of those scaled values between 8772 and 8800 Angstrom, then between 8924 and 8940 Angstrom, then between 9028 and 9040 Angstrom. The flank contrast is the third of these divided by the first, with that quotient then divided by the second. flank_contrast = 0.99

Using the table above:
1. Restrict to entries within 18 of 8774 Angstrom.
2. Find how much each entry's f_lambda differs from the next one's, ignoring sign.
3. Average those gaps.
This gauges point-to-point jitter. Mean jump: 1.0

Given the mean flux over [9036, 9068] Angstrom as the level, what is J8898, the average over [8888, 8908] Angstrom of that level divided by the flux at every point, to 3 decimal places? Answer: 0.971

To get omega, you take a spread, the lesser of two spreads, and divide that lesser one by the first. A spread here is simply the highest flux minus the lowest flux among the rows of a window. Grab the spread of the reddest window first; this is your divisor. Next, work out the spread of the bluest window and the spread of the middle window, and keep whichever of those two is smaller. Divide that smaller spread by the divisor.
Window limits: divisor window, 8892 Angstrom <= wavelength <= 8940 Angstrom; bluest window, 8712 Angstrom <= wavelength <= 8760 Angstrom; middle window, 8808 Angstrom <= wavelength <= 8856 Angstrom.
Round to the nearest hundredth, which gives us 1.22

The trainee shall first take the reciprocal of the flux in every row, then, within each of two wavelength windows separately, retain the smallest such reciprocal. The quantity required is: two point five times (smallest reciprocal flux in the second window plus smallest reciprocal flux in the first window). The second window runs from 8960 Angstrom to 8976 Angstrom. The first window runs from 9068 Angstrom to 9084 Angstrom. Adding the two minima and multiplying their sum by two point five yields 0.100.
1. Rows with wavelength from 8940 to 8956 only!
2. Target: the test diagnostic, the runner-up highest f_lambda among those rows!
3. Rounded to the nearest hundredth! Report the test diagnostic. 49.69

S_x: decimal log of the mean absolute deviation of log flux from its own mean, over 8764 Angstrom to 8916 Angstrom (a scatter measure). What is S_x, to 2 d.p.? -2.08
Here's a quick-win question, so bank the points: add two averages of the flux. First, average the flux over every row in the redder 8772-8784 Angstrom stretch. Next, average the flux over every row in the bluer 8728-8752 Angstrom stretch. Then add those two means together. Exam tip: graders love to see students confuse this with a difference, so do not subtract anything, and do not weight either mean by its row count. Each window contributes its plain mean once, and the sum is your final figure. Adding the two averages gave 102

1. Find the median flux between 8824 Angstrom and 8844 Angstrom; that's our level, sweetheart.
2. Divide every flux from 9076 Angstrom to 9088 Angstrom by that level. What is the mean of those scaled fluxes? 0.942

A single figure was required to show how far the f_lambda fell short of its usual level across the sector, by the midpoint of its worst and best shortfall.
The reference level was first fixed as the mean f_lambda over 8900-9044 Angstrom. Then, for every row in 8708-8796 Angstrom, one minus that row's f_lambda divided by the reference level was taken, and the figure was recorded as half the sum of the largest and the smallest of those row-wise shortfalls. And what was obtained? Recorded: -0.03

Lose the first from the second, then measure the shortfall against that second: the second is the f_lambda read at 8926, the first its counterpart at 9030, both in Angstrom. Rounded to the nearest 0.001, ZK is 0.006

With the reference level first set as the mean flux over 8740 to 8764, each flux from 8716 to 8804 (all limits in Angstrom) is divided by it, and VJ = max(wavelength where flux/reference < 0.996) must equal 8802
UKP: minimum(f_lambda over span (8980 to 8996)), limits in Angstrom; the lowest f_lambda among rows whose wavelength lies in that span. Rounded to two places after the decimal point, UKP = 48.47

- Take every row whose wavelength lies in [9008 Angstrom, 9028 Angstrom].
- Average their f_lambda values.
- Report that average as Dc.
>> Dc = 46.5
